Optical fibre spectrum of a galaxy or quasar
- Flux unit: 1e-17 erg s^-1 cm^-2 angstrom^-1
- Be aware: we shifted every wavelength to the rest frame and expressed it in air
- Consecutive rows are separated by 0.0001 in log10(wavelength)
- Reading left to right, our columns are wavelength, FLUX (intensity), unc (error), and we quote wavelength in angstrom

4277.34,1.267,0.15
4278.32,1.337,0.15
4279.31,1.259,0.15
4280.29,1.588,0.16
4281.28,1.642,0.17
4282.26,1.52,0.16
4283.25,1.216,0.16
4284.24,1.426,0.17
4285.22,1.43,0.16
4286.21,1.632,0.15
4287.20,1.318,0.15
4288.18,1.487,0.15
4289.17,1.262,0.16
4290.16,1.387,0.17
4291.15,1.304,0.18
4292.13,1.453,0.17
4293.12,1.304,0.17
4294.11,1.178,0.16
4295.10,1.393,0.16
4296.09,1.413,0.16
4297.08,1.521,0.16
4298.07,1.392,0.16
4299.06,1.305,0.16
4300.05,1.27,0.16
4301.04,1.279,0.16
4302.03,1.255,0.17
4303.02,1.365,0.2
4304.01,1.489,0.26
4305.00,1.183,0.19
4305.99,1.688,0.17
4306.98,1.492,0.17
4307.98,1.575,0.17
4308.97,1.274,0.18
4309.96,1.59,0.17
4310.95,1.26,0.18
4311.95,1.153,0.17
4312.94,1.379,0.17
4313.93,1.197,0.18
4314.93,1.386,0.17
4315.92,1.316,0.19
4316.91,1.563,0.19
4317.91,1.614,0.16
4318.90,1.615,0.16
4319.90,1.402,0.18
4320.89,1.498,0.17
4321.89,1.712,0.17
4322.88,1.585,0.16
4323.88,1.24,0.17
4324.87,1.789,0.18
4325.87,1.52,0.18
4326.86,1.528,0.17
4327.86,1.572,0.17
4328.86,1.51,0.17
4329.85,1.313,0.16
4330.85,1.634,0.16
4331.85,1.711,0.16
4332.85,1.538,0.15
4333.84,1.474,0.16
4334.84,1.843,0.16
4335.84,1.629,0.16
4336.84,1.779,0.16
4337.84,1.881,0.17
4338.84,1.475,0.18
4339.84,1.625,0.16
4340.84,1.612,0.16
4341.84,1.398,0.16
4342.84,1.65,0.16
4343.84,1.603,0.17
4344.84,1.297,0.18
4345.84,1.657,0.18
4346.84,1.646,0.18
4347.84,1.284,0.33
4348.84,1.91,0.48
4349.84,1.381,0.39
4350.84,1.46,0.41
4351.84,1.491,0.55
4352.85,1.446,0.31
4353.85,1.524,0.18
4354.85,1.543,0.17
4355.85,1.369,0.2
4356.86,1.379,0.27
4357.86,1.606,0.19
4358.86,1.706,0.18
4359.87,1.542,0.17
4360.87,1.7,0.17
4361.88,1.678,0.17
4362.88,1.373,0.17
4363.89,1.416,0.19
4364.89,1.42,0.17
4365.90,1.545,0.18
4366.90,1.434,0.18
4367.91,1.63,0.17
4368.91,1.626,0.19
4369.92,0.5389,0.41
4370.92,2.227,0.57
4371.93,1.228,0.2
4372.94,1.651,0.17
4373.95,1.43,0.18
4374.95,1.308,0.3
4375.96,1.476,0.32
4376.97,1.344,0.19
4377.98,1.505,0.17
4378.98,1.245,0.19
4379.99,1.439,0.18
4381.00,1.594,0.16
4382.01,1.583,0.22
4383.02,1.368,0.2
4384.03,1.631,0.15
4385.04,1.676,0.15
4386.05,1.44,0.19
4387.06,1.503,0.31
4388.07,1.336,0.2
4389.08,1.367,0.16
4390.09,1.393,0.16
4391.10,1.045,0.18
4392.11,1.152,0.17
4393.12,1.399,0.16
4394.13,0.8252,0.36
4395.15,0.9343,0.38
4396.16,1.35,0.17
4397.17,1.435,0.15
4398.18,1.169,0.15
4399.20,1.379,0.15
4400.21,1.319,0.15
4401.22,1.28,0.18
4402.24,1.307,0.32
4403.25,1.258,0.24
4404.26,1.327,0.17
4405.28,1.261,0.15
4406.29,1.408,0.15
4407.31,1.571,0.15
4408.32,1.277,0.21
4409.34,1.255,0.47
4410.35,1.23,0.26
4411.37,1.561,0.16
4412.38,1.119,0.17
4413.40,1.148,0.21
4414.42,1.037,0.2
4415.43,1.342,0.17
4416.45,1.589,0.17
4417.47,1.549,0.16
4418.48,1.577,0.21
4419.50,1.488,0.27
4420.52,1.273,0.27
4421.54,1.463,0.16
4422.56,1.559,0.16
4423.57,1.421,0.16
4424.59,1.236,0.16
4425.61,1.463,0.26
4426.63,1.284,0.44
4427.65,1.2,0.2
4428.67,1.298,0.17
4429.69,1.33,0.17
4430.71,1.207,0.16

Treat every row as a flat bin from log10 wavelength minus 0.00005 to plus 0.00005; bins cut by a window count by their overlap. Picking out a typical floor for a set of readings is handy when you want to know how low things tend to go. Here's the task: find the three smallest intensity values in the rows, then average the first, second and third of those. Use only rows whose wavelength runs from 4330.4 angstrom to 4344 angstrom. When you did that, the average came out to 1.45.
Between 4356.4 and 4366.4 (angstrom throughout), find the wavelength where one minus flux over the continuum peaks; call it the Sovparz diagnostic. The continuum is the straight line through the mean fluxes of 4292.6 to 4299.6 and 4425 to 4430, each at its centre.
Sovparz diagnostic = 4362.88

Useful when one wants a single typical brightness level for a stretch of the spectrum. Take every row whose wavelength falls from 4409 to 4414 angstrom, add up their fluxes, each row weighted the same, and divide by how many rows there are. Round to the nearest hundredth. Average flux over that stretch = 1.26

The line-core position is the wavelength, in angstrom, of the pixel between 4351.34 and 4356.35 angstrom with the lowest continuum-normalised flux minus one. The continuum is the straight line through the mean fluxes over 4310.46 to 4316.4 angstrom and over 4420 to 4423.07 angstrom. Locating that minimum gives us 4355.85 angstrom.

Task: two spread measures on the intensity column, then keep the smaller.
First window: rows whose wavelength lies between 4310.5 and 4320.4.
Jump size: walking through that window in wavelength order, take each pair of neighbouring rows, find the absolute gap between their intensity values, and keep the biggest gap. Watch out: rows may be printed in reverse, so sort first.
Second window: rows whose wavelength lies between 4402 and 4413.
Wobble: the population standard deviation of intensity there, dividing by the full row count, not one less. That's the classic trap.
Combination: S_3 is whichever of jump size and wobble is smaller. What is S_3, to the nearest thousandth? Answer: 0.132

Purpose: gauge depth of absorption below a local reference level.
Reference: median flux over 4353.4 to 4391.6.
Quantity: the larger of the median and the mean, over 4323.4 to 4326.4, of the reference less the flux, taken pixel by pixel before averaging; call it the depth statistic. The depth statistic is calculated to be -0.06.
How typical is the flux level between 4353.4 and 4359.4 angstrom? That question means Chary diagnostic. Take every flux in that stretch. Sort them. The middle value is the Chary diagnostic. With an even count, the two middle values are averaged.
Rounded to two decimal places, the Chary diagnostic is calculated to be 1.53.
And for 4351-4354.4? 1.49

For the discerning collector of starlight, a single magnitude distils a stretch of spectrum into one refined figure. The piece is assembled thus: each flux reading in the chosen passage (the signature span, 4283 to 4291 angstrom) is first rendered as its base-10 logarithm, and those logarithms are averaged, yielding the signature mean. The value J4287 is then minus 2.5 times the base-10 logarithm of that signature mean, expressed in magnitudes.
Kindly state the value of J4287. 2.11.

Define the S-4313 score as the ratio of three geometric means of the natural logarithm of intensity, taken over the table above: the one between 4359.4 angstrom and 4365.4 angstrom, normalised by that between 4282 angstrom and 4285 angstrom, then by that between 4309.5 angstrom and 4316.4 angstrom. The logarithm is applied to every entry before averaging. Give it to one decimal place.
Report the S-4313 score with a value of 5.1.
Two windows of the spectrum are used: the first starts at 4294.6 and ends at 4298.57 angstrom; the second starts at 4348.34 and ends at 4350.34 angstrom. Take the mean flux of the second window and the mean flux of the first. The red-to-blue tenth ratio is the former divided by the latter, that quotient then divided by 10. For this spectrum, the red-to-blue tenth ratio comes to 0.115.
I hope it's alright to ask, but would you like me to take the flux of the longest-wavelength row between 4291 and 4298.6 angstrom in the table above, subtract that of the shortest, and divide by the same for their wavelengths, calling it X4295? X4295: 0.01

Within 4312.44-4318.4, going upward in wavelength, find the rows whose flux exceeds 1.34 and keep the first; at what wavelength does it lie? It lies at 4312.94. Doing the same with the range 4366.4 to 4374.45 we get 4366.90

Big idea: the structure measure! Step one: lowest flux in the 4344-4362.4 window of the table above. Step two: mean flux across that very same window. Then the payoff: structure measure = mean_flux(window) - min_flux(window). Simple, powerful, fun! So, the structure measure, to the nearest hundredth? 0.25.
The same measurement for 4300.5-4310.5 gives 0.24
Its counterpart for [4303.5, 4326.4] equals 0.30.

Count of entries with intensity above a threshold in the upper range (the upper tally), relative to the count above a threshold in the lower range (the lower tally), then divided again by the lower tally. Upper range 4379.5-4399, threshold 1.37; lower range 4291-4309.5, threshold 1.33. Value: 0.10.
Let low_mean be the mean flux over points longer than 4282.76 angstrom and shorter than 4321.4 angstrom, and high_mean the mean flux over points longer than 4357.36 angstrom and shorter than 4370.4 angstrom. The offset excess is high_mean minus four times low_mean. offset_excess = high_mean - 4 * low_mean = -4.09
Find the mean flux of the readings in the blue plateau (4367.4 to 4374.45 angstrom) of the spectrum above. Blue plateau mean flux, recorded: 1.48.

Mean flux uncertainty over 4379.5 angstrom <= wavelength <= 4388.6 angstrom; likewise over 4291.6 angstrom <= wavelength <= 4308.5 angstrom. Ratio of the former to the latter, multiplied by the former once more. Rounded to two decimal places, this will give 0.22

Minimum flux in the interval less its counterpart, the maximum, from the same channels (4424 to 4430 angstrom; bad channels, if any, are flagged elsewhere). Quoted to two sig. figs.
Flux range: -0.26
